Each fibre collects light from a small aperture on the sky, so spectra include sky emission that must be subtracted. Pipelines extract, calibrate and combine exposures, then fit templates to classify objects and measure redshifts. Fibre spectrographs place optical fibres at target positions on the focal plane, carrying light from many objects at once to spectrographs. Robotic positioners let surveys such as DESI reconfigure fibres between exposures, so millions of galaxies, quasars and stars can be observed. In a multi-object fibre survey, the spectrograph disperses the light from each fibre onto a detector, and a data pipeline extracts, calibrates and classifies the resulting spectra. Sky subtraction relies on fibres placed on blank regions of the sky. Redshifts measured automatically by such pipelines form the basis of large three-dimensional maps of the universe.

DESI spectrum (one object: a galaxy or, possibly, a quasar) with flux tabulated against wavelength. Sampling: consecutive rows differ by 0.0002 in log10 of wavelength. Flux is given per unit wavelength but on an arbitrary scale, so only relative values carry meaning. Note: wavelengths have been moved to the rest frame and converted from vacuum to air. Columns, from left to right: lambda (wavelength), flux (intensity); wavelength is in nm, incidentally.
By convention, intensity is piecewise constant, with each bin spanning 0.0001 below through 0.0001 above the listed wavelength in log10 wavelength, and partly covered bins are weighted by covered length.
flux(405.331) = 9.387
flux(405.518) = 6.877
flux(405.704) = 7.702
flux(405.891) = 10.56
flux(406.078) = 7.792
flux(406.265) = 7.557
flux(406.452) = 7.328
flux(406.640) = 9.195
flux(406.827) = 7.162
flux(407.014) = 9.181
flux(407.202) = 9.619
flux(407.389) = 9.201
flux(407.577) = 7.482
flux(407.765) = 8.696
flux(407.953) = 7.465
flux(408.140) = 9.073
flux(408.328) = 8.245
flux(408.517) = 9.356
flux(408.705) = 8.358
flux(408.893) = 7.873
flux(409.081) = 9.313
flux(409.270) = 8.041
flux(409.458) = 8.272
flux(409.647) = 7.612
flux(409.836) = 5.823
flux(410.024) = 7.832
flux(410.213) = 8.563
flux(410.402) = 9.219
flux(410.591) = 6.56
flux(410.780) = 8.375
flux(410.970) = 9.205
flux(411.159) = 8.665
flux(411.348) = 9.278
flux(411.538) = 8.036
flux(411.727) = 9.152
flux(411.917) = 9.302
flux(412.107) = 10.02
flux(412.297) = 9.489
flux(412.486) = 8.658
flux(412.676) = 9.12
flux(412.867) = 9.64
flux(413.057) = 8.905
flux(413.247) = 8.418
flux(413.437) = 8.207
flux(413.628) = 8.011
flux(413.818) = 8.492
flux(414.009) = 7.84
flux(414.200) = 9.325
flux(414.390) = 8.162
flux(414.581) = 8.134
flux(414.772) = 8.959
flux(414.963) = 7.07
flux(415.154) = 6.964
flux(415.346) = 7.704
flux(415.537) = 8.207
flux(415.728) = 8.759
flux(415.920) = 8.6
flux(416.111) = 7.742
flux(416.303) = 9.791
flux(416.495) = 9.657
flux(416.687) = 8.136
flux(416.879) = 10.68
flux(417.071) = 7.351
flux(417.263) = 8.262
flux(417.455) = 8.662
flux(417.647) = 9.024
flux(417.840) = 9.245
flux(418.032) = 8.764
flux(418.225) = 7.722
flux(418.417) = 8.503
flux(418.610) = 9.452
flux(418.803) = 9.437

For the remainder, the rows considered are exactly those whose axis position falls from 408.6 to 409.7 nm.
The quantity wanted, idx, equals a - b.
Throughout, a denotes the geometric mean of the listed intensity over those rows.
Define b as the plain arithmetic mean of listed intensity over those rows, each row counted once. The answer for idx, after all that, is -0.017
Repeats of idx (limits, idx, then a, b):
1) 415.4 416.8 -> -0.029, 8.7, 8.7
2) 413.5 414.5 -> -0.016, 8.4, 8.4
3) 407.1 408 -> -0.046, 8.4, 8.5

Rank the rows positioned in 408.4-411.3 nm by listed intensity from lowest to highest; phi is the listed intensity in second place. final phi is 6.56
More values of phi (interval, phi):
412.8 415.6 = 7.07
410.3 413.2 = 8.036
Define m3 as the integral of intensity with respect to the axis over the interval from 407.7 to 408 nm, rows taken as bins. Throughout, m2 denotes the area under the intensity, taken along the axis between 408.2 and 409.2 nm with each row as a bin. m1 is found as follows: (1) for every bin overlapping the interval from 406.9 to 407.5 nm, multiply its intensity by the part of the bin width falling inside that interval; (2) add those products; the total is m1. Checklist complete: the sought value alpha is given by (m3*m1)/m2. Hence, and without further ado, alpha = 2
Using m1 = 6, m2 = 9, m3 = 2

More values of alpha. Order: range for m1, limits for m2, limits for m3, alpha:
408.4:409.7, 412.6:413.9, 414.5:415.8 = 10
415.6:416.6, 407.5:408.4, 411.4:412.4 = 11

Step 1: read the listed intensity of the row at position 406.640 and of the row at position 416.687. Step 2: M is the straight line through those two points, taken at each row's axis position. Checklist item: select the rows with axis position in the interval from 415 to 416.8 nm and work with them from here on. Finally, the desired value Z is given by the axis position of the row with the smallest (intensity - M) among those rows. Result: 415.154 nm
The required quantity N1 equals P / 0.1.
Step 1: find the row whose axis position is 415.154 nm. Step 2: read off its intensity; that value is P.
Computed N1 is 70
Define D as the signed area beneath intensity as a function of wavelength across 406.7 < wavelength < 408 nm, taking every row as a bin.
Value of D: 11.0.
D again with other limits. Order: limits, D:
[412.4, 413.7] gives 11.3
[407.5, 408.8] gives 10.9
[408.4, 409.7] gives 10.9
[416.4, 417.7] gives 11.5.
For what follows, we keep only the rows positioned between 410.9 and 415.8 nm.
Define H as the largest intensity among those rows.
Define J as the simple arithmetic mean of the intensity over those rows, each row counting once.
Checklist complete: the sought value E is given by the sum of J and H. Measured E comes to 18.6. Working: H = 10.02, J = 8.6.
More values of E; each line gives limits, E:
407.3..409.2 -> 17.9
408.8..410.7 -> 17.2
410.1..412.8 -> 18.9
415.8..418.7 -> 19.5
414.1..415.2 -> 17.4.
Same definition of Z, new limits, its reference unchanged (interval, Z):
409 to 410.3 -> 409.836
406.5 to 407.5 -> 406.827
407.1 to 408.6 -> 407.577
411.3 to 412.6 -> 411.538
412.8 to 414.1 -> 414.009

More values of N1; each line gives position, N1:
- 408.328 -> 82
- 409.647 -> 76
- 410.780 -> 84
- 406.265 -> 76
